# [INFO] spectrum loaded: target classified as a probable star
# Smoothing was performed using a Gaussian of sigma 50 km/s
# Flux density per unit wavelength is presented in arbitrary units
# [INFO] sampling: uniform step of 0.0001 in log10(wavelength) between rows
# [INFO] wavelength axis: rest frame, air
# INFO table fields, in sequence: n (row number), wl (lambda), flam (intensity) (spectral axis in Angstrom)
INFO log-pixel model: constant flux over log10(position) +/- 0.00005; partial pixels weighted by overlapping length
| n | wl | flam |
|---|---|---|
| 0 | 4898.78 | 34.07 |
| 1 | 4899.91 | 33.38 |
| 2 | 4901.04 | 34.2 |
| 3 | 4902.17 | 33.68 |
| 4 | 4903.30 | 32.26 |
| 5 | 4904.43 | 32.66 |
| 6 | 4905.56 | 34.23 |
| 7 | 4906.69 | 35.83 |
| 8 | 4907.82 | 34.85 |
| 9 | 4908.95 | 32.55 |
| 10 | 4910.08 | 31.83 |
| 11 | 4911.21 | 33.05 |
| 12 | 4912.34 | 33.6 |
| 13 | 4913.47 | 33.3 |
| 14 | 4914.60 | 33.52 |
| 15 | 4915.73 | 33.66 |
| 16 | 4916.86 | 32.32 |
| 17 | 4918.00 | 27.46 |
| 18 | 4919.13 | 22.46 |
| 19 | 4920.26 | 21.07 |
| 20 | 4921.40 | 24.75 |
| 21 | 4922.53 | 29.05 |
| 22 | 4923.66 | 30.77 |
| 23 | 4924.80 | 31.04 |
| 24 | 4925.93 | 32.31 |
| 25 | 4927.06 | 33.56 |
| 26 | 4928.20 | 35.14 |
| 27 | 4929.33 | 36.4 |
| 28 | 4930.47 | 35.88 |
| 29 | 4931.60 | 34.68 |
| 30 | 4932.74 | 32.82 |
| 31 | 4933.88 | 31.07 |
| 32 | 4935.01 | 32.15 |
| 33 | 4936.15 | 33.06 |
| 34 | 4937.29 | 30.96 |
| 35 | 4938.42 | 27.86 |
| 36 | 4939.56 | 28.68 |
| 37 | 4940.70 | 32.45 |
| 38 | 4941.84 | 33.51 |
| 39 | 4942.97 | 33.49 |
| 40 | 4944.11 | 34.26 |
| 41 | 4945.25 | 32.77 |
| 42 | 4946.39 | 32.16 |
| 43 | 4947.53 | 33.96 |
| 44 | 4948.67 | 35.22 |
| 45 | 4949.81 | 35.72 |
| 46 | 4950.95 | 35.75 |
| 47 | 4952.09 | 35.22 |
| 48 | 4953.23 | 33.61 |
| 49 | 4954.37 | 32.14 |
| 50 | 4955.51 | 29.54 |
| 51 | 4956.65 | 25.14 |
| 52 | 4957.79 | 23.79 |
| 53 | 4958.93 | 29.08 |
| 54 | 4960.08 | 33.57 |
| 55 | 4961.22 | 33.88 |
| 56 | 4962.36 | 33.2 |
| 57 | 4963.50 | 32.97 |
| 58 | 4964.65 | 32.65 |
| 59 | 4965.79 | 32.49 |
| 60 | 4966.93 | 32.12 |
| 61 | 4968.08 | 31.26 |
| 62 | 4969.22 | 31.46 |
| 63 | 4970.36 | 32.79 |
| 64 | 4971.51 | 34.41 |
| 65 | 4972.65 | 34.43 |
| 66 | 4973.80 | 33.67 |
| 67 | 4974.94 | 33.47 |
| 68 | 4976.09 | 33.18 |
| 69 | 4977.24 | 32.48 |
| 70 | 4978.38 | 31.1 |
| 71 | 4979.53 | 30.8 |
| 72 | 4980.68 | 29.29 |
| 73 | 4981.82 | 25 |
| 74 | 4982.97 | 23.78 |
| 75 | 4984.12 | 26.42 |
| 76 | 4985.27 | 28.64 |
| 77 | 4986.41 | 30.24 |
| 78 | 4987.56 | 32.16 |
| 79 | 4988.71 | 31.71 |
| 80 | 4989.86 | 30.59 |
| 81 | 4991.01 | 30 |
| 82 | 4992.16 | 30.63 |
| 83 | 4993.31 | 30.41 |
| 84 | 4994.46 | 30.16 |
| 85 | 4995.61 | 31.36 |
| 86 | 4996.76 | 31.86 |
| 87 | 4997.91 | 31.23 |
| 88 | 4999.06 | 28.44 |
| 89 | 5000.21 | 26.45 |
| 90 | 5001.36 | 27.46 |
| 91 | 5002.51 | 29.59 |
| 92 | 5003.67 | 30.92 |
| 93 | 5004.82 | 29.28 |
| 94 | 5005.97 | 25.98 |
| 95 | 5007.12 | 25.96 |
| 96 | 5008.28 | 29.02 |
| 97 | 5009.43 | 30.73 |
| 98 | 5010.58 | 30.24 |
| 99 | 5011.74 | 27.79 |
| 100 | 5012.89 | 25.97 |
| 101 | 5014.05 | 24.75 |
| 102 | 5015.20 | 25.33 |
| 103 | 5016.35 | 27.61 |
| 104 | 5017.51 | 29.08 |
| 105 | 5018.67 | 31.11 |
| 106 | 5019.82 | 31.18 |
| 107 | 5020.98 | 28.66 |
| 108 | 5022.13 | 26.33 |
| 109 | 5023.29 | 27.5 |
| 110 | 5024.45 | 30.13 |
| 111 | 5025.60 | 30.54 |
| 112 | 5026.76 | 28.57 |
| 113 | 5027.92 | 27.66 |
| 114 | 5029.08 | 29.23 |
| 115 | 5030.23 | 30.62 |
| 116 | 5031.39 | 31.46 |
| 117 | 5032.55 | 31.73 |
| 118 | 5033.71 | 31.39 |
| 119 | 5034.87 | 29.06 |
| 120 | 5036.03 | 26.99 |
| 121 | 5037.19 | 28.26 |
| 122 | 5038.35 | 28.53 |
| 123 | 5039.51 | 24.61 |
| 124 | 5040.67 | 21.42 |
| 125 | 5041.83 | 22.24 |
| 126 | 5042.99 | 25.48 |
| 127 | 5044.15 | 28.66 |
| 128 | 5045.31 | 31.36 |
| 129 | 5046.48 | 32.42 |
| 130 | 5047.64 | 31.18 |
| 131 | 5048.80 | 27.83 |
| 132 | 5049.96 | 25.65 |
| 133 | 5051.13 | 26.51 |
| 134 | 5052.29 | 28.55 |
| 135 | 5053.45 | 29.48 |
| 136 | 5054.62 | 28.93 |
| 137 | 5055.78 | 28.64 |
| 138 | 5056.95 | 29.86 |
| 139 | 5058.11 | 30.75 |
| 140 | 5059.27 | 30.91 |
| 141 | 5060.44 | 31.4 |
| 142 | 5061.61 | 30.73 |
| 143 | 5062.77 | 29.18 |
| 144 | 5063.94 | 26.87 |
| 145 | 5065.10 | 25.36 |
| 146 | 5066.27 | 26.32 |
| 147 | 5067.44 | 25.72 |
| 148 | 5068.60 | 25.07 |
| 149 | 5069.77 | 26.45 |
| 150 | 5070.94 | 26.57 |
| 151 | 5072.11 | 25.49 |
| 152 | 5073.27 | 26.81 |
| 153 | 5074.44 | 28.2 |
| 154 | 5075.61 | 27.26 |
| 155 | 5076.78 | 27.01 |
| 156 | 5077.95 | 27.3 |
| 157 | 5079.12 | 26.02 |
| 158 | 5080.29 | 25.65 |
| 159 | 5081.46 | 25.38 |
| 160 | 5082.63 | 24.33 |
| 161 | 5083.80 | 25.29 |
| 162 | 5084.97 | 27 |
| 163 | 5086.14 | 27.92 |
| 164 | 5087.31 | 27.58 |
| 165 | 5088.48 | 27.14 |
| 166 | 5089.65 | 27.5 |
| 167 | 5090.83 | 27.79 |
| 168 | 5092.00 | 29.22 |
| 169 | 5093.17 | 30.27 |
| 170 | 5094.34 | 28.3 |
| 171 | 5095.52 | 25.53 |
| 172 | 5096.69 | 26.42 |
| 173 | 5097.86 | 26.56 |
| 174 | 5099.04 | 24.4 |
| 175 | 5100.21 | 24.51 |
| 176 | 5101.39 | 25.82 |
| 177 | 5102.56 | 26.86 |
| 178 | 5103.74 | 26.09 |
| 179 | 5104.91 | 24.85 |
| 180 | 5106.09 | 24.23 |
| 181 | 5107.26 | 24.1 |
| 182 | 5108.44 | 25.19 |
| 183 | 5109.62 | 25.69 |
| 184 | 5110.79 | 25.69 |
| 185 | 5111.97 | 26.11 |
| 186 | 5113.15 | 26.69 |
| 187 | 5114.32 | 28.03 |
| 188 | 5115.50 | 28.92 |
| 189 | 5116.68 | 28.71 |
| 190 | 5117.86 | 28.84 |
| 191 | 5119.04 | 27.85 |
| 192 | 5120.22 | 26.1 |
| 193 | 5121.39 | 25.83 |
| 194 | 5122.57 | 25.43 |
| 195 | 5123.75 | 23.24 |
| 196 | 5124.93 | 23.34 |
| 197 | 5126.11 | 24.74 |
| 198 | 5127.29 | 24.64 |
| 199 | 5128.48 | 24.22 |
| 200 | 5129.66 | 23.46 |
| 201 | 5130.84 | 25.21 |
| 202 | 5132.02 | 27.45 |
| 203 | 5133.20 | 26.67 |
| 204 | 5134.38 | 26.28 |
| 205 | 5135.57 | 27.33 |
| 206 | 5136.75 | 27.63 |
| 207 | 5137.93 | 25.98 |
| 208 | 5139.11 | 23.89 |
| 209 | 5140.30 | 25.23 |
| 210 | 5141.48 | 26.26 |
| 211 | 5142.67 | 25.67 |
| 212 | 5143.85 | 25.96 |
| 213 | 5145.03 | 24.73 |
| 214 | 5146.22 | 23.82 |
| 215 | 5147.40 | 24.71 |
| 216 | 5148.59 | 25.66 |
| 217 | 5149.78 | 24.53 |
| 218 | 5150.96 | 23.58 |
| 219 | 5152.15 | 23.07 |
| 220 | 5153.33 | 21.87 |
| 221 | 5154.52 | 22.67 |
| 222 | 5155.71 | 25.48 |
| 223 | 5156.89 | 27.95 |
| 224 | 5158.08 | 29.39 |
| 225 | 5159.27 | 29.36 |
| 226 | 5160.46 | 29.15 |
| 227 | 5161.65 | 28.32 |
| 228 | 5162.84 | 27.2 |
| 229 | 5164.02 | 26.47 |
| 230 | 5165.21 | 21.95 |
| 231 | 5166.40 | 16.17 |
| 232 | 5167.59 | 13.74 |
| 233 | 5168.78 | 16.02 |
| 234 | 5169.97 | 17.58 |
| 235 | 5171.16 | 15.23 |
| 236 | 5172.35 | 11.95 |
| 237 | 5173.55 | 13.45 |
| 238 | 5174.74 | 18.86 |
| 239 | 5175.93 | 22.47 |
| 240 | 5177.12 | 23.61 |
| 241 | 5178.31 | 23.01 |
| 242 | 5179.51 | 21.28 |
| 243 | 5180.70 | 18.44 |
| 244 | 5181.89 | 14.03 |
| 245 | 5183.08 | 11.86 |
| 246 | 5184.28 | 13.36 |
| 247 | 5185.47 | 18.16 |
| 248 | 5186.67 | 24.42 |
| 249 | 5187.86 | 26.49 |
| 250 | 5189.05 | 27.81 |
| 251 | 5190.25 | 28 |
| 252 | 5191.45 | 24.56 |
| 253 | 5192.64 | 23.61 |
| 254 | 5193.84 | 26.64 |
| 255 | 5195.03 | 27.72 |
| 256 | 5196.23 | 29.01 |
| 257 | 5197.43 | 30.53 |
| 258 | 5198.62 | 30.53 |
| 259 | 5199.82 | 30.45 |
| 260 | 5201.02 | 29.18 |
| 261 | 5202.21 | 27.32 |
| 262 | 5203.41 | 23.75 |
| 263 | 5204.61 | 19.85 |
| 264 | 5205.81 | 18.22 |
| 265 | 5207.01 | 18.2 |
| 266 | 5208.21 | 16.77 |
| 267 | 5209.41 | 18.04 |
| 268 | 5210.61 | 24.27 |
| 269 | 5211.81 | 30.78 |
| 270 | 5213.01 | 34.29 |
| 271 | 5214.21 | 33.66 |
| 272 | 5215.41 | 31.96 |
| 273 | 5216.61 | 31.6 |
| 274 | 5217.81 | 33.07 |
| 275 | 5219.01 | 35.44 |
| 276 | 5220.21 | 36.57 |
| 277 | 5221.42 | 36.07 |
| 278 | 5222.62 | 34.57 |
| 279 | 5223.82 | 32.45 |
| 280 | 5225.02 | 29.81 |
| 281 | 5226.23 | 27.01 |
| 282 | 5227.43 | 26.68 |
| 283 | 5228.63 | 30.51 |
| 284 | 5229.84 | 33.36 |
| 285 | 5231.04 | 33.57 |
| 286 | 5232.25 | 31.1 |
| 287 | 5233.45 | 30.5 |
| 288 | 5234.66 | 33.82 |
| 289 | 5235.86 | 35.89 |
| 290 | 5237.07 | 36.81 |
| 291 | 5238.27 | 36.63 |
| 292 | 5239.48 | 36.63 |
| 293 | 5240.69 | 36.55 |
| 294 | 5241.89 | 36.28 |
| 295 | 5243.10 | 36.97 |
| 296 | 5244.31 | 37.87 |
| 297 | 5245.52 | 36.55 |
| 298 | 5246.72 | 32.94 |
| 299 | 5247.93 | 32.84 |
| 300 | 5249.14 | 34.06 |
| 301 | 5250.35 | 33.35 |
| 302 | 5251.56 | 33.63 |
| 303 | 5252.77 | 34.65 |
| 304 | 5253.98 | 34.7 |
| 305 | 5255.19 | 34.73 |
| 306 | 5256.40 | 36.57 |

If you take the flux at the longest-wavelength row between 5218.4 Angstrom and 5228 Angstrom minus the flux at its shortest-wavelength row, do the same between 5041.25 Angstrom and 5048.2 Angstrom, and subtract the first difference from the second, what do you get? 18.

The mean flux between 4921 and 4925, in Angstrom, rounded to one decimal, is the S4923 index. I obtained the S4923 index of 28.9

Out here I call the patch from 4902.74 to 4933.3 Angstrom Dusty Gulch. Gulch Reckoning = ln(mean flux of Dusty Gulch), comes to 3.46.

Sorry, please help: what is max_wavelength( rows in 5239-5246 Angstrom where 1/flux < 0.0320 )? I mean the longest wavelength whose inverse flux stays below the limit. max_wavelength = 5245.52 Angstrom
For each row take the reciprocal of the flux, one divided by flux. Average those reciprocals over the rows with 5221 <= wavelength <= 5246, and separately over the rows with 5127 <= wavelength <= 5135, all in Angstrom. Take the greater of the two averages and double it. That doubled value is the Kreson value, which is 0.079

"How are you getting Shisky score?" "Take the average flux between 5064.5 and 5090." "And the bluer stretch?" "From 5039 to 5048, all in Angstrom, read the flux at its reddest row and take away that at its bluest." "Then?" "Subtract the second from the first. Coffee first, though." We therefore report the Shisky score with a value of 20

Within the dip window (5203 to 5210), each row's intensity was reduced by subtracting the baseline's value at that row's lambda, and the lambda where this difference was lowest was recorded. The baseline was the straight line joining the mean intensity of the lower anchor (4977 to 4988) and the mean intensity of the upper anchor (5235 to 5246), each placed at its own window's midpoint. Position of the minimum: 5208.21 Angstrom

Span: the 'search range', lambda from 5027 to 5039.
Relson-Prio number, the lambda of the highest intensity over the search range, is 5032.55 Angstrom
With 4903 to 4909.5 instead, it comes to 4906.69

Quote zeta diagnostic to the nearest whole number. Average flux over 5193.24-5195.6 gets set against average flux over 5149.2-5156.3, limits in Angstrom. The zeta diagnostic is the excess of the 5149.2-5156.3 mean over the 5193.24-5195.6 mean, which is -4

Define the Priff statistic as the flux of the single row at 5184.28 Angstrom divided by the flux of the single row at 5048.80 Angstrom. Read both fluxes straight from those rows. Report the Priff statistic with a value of 0.48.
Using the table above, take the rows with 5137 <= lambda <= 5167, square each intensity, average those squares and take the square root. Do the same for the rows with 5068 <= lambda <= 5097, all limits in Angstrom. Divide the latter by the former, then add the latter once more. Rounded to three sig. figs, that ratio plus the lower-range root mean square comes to 28.0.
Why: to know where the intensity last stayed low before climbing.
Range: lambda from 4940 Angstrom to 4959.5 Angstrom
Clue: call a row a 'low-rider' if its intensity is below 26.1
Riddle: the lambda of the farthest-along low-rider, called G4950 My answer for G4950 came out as 4957.79 Angstrom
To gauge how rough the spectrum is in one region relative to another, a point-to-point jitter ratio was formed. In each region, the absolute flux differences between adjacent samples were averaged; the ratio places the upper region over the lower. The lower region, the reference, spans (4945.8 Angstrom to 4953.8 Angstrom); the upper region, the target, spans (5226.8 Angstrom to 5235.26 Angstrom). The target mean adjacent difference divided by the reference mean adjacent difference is 2.3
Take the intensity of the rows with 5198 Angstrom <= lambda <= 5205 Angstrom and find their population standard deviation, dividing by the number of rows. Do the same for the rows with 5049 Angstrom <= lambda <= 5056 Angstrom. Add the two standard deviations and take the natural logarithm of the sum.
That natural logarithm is 1.7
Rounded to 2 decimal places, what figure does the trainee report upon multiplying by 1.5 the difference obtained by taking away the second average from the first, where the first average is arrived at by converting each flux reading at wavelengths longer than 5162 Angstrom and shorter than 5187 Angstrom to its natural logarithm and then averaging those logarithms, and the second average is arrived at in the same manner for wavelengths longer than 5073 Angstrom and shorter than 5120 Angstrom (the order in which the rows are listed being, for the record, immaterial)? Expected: -0.59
